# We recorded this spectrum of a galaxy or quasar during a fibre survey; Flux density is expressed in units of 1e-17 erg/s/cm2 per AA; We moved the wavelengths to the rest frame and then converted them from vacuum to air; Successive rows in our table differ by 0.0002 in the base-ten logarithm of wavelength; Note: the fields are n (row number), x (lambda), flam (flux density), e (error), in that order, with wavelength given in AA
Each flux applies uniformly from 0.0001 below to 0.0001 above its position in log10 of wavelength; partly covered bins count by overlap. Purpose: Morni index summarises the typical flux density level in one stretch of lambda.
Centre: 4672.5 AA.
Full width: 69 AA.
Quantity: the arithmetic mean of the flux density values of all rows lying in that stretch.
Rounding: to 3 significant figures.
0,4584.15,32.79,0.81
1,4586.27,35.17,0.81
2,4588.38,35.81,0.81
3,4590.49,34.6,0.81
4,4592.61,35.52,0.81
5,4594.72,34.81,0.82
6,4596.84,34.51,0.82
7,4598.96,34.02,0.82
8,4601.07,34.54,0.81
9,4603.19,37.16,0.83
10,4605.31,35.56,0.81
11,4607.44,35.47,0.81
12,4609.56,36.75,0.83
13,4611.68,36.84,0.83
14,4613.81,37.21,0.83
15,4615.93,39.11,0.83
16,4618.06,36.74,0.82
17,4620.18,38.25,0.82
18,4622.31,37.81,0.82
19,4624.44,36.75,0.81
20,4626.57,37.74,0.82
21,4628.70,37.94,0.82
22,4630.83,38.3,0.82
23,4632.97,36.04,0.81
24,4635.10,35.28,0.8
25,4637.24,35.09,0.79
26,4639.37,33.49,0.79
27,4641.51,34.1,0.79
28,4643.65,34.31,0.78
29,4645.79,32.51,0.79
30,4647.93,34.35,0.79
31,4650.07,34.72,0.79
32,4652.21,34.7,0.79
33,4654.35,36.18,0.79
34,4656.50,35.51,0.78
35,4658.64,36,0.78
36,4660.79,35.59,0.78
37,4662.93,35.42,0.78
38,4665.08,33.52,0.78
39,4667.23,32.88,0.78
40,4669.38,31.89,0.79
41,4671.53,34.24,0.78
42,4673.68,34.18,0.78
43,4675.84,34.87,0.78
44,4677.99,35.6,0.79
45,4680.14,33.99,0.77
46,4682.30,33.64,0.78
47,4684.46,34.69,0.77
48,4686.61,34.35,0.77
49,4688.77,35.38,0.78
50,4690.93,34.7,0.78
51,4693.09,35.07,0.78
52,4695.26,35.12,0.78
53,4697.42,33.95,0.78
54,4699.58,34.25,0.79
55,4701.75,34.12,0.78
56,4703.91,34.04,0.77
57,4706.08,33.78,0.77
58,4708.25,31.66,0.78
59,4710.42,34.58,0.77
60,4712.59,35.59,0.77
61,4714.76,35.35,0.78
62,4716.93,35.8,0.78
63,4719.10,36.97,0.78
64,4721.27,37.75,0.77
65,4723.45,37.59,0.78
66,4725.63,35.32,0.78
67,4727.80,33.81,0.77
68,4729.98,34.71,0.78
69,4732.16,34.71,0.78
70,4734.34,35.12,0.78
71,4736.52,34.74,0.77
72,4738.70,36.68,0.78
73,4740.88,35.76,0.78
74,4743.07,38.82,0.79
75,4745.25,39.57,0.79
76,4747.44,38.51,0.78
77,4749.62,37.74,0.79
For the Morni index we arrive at 34.4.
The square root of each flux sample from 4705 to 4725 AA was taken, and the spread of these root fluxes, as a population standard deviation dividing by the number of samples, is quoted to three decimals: 0.155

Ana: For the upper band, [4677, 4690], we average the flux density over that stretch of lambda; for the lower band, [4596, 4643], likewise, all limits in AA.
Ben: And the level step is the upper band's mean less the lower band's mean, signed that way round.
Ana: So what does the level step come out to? -1.7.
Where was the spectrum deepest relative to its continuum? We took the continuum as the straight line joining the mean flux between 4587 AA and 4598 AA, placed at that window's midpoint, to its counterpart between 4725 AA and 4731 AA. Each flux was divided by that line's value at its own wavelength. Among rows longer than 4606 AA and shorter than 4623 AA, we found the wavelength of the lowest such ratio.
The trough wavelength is 4607.44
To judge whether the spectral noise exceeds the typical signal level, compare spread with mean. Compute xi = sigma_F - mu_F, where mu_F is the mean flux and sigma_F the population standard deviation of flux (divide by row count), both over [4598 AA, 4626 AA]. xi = -35.3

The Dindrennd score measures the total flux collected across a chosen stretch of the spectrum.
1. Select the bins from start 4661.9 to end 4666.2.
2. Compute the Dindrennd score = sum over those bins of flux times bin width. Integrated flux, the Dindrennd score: 148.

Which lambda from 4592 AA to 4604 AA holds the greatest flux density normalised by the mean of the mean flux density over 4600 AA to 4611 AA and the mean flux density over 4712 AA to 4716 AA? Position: 4603.19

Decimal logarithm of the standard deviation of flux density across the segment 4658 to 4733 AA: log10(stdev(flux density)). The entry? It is 0.11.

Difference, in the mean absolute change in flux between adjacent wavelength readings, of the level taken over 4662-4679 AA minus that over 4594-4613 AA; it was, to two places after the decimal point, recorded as 0.18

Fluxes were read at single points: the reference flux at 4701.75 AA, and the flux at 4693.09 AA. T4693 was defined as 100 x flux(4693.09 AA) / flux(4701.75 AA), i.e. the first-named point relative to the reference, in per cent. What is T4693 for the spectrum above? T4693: 103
